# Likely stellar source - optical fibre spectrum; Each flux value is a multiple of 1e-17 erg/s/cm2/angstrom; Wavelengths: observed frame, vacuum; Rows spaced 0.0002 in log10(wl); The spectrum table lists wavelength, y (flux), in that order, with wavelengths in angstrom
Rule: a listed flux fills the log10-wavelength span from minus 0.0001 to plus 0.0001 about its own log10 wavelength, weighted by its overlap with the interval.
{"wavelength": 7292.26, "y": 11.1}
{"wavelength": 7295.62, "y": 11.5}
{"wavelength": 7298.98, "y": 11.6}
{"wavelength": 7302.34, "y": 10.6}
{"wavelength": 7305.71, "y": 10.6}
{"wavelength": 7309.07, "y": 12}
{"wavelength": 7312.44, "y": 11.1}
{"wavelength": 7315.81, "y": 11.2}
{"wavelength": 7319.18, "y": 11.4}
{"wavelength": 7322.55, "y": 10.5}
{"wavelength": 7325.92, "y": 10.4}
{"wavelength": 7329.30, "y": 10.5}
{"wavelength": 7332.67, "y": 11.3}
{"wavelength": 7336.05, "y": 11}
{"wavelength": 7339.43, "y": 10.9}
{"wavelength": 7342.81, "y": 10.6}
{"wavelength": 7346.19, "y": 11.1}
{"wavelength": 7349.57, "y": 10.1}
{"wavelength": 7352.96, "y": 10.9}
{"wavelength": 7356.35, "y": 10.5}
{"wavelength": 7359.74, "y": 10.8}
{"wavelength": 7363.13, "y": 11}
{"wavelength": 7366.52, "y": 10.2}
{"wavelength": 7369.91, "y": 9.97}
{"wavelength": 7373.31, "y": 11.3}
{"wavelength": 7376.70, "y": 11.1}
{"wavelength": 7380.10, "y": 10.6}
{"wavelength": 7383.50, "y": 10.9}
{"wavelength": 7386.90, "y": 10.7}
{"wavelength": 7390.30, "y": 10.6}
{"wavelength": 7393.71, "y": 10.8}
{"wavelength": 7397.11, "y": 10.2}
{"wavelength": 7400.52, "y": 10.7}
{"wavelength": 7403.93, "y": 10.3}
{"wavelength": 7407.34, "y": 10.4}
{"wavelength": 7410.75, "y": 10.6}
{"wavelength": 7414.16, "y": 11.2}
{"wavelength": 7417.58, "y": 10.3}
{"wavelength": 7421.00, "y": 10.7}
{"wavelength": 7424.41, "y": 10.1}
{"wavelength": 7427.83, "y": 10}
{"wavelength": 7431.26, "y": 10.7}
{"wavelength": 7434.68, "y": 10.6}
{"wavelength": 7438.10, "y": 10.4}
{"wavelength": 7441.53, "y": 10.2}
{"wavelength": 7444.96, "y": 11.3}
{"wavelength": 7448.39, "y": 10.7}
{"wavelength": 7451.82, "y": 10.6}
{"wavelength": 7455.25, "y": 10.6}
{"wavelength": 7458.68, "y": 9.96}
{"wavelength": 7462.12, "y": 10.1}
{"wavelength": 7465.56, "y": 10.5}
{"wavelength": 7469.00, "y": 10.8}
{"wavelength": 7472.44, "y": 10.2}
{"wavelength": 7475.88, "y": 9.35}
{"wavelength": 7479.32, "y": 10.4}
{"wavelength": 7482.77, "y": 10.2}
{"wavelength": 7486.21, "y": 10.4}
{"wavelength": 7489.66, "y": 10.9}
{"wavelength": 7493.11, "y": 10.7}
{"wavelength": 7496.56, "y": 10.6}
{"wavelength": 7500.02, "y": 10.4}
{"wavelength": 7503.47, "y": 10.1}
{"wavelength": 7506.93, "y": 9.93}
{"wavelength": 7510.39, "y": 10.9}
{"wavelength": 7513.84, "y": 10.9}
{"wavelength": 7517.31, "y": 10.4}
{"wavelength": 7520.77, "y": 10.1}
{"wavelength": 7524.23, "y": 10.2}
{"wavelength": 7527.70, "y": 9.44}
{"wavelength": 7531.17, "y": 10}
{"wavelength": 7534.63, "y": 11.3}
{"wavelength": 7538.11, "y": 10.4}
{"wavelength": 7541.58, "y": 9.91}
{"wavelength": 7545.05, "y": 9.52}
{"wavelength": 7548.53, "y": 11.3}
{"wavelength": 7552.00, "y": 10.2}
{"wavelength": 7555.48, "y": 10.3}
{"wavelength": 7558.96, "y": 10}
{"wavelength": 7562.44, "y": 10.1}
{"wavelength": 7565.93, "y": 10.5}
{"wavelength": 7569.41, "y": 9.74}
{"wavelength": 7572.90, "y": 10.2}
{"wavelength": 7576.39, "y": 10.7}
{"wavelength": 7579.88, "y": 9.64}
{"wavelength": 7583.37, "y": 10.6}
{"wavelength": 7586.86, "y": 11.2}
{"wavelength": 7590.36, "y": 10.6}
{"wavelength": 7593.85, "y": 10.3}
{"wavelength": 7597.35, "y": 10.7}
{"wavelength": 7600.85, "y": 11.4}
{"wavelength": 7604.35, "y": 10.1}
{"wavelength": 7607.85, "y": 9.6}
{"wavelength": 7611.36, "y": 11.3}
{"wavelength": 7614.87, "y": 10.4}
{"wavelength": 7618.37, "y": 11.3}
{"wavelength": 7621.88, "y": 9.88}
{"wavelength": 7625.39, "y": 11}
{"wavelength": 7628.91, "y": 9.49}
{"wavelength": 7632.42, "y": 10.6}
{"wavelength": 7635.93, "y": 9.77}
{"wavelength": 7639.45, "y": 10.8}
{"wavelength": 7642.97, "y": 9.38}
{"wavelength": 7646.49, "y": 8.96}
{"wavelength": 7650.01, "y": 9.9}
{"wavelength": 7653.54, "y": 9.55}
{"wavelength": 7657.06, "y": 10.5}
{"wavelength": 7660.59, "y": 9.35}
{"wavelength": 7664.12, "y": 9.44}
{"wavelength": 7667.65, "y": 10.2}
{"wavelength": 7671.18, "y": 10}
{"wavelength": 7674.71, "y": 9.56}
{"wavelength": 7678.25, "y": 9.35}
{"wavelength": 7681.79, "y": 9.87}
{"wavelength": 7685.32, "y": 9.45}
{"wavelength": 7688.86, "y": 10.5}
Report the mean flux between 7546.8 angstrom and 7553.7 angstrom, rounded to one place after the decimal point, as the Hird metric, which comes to 10.8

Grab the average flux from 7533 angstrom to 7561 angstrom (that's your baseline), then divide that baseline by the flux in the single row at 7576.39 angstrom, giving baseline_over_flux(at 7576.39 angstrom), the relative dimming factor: 0.97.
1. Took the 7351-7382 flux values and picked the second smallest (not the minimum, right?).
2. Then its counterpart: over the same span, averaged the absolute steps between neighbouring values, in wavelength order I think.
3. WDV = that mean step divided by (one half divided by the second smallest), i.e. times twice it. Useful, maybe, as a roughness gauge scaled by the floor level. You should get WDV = 10.1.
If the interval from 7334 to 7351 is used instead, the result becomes 10.1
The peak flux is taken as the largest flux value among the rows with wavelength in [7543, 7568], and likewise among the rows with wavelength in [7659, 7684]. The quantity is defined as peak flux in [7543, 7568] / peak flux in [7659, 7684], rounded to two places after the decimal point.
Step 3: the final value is 1.11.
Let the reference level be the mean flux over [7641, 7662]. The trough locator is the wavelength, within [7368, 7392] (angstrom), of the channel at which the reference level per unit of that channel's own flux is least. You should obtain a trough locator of 7373.31 angstrom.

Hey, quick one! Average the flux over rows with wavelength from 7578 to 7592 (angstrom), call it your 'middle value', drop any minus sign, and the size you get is 10.5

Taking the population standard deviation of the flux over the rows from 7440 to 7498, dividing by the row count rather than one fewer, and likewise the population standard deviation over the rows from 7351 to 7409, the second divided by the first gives 0.82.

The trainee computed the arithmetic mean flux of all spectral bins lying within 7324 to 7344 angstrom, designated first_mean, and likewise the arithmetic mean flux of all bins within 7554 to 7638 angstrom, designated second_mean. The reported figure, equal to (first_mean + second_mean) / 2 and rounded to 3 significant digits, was 10.6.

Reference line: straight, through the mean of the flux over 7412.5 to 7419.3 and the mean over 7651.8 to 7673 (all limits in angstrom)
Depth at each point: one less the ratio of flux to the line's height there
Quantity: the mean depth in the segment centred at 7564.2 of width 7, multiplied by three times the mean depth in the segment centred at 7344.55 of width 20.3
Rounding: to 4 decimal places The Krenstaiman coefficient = -0.0006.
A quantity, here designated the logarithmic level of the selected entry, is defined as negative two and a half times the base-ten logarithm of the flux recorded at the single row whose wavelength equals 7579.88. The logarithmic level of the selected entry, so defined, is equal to -2.46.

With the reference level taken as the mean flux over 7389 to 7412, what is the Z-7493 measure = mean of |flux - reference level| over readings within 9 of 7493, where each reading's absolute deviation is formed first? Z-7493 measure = 0.18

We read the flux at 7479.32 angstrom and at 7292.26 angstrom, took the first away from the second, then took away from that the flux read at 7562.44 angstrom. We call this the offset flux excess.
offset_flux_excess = -9.4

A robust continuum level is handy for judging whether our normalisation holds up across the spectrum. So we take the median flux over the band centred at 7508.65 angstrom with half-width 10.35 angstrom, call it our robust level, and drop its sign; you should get 10.4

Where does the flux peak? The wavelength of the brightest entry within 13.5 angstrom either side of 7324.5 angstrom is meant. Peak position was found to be 7319.18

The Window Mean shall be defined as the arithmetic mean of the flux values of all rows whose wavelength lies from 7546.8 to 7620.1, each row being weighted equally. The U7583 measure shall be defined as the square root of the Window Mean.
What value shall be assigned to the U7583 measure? 3.24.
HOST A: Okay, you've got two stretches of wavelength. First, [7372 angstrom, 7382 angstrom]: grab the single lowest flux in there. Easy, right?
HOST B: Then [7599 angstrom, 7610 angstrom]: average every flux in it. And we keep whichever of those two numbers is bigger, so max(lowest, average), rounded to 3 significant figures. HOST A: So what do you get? 10.6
